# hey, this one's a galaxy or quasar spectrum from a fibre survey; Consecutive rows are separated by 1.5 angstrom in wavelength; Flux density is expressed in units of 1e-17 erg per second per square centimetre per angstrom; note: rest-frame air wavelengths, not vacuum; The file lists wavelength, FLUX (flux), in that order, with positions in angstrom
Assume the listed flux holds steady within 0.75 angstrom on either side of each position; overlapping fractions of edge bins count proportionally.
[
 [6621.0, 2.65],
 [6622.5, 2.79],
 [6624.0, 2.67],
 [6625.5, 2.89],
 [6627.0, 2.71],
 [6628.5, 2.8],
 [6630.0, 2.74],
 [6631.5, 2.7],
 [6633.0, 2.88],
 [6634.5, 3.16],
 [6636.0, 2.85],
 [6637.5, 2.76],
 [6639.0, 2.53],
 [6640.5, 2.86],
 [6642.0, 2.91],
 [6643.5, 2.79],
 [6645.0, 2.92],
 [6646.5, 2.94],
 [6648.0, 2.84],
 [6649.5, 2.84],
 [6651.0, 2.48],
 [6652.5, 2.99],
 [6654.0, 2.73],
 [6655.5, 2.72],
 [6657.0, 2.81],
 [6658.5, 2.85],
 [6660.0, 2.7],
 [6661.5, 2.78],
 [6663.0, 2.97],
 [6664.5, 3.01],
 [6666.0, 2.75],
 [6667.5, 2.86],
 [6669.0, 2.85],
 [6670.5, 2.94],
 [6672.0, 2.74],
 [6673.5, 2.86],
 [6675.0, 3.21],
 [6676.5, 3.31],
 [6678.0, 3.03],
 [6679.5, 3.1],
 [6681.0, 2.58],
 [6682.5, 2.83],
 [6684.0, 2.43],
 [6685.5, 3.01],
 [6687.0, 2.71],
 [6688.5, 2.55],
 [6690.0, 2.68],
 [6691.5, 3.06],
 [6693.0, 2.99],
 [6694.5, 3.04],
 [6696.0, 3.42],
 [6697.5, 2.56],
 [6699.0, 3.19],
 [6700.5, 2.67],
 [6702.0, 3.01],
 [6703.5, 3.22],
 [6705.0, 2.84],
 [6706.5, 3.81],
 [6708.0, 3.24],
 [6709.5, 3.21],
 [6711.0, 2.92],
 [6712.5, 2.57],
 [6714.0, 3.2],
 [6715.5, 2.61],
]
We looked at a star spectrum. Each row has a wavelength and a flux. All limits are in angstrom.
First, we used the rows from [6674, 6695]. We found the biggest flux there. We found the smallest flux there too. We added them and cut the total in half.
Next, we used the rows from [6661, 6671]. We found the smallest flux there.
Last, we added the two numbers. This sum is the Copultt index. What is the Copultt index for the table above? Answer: 5.62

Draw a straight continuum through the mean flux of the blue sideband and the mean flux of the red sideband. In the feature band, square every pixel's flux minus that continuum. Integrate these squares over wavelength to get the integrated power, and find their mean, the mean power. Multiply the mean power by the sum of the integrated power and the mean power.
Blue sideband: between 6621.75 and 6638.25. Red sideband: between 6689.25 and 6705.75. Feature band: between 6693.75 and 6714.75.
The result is 0.29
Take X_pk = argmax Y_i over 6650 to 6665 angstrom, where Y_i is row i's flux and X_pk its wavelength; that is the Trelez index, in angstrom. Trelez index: 6664.5 angstrom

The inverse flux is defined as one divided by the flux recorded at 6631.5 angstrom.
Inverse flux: 0.370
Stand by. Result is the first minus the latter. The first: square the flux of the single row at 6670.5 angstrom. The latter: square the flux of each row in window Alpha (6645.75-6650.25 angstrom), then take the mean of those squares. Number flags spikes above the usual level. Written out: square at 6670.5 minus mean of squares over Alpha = 0.39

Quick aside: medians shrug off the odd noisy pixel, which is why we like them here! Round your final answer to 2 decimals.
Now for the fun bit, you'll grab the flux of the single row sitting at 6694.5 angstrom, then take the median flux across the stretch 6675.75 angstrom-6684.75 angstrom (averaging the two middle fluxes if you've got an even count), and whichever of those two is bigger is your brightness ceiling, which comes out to 3.04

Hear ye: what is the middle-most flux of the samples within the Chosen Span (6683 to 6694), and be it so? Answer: 2.71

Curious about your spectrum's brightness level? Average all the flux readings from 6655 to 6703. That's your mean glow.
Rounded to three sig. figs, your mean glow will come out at 2.88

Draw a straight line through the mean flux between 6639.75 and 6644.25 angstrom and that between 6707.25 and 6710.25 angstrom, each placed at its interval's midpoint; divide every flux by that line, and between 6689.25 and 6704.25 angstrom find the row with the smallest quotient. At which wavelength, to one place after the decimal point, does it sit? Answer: 6697.5 angstrom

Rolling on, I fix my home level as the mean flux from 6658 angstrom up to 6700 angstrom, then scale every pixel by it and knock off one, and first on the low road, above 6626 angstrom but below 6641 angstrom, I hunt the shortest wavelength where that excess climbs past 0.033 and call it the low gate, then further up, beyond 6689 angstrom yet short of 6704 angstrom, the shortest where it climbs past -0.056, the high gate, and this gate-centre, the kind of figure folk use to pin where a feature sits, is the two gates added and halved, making 6663.0 angstrom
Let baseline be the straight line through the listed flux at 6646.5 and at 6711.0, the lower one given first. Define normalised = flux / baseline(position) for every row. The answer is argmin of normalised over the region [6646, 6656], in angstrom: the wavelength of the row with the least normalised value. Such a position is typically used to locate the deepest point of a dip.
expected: 6651.0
